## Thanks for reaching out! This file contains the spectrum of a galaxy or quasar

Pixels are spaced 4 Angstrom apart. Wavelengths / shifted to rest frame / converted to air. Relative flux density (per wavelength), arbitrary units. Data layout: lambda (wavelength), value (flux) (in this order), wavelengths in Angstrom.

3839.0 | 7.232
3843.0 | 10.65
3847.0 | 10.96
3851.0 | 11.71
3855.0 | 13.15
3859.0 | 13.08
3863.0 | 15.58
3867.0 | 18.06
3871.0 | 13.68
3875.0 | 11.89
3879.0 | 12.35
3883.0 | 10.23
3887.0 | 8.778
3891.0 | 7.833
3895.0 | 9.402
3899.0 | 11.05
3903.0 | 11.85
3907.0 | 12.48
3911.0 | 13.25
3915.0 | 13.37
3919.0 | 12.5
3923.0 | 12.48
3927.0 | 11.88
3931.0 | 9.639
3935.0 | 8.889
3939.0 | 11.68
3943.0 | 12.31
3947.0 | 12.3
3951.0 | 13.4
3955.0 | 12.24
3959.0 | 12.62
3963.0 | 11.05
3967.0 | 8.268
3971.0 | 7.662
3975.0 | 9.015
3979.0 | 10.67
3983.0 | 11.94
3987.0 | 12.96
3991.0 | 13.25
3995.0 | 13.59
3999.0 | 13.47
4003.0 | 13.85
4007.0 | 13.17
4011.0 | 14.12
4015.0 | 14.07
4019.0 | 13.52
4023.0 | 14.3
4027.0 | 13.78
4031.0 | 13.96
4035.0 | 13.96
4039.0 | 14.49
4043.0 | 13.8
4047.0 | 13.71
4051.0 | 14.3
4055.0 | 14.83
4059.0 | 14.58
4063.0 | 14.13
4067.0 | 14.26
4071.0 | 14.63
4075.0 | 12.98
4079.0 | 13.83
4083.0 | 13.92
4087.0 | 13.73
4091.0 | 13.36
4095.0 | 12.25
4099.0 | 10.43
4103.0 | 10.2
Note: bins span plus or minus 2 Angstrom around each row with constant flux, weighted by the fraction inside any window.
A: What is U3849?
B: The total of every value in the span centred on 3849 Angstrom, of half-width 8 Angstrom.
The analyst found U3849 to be 46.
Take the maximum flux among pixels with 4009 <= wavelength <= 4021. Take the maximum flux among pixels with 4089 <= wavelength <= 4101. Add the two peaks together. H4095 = 27.5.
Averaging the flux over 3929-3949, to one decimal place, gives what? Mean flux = 11.0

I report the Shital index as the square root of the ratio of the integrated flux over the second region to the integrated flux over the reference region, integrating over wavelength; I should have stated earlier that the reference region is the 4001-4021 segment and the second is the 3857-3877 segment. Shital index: 1.03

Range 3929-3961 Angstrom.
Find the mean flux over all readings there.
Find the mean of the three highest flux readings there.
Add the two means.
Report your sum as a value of 24.4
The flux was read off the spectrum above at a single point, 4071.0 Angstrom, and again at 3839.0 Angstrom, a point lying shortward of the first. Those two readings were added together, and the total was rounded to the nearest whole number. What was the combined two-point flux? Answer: 22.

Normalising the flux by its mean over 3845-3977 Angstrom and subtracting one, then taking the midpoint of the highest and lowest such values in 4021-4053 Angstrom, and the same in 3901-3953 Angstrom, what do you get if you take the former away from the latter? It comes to -0.25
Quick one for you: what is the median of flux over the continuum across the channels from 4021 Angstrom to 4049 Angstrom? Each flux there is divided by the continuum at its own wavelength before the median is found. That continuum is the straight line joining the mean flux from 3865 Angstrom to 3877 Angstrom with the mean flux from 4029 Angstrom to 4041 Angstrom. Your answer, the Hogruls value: 0.99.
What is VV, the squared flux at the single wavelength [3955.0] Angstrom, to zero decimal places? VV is 150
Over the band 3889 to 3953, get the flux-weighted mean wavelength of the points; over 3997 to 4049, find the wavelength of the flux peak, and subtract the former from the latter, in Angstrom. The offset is 117.1 Angstrom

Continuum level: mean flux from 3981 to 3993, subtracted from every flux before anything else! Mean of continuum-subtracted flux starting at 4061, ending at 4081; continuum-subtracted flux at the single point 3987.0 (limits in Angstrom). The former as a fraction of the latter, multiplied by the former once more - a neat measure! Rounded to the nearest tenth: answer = 6.4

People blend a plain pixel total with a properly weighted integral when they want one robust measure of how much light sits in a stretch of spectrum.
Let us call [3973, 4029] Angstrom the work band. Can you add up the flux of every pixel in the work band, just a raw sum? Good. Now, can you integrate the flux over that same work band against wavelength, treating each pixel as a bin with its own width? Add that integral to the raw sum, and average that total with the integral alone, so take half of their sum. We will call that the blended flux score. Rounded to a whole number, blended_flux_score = 818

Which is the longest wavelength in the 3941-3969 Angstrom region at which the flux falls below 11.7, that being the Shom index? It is 3967.0 Angstrom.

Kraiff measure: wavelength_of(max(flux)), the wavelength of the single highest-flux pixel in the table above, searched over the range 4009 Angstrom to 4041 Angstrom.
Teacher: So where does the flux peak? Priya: 4039.0 Angstrom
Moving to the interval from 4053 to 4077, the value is 4055.0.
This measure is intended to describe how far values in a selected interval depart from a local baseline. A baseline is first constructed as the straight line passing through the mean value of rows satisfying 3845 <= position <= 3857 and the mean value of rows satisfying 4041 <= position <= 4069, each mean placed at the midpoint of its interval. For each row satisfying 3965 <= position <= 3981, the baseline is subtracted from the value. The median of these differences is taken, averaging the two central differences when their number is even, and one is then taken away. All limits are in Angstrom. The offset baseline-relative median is -5.6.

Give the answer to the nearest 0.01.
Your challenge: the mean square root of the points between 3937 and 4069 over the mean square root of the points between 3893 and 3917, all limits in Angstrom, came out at 1.04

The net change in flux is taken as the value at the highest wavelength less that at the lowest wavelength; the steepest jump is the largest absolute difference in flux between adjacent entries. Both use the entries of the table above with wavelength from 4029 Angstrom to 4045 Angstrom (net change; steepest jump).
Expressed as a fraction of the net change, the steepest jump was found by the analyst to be -4.31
